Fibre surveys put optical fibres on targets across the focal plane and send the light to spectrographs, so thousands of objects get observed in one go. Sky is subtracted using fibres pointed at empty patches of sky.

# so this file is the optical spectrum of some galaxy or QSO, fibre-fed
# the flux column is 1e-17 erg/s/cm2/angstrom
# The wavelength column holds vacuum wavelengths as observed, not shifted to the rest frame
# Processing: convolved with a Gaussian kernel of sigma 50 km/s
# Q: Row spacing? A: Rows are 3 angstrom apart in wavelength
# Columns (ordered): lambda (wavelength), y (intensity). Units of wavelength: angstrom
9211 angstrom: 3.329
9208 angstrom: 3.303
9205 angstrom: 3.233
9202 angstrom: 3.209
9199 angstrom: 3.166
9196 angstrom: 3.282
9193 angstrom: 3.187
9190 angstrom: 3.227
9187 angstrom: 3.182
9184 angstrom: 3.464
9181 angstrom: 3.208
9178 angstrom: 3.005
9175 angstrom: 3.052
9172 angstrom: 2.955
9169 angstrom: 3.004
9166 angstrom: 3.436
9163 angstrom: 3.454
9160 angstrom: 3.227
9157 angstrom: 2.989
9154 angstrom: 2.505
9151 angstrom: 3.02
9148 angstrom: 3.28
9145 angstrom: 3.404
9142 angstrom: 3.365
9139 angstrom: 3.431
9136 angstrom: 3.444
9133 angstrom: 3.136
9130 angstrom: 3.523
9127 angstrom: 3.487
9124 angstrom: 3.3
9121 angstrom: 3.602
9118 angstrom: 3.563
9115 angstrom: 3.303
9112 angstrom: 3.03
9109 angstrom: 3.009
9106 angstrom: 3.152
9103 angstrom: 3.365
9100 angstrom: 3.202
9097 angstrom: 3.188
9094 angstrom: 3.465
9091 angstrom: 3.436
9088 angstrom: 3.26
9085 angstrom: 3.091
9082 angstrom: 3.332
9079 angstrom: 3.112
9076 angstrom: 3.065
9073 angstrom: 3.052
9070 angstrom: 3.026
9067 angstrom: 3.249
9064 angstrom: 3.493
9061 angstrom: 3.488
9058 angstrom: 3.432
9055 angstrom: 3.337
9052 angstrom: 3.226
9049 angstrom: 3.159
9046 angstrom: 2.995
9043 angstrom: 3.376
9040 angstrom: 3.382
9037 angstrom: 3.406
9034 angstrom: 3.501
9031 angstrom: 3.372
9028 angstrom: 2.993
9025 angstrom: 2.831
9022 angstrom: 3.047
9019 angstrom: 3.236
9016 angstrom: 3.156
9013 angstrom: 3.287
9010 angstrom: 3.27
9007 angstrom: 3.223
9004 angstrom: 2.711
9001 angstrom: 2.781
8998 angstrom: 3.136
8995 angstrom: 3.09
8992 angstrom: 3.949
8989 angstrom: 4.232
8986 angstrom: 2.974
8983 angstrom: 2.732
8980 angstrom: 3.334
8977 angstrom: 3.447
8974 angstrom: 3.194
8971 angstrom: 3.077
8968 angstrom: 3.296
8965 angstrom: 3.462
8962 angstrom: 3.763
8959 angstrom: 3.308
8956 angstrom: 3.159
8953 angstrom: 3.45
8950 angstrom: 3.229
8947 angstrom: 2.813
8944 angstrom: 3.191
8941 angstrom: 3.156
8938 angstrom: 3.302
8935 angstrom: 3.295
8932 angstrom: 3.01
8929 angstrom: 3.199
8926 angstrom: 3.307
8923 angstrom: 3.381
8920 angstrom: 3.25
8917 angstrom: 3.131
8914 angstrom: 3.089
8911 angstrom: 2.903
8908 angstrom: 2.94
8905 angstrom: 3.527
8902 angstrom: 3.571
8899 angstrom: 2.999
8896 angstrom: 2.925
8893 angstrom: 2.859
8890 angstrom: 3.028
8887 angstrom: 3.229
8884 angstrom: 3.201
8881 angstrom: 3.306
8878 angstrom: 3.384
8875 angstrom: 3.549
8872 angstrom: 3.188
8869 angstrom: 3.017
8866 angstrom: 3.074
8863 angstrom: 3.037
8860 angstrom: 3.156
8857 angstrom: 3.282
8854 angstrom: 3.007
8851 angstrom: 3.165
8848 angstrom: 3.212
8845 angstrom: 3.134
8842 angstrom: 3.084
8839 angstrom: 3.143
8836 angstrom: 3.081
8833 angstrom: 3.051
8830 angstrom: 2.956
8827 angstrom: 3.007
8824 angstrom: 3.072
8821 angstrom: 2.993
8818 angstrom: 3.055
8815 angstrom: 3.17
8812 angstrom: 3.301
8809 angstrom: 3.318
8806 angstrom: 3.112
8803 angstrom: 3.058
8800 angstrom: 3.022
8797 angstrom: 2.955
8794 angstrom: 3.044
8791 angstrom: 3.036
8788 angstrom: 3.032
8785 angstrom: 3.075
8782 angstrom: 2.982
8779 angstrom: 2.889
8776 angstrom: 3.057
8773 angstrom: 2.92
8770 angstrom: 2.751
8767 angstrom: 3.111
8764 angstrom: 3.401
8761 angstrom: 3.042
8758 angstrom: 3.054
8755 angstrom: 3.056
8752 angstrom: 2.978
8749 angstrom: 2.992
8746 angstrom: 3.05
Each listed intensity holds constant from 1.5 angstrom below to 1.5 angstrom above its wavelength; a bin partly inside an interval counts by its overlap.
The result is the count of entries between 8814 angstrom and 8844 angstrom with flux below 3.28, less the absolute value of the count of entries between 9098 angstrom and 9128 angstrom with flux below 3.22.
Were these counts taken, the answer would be 6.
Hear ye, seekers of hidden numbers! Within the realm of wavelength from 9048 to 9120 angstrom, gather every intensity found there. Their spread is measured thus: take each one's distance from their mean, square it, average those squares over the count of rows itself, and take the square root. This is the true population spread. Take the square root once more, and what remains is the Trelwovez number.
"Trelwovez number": 0.41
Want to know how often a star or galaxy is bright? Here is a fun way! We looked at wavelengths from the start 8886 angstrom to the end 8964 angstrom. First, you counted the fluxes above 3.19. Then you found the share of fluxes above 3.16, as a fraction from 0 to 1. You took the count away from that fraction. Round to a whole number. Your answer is -13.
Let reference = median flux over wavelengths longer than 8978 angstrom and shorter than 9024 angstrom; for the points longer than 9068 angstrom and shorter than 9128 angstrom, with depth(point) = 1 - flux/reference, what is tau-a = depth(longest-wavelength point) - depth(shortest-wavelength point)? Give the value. -0.146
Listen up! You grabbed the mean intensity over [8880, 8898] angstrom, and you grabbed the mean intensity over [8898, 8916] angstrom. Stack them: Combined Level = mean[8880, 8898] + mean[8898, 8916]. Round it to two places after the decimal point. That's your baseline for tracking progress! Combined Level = 6.26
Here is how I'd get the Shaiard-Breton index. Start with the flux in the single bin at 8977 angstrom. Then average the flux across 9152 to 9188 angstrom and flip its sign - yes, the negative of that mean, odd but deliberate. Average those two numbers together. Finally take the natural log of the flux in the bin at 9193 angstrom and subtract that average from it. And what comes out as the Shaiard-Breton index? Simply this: 1.00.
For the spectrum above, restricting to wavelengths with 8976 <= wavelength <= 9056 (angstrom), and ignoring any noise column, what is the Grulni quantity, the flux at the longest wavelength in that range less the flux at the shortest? -0.11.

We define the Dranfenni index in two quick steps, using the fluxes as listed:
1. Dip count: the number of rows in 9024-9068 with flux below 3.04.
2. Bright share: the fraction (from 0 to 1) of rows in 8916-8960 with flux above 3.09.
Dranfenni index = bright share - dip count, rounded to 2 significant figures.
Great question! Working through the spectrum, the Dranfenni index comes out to -2.1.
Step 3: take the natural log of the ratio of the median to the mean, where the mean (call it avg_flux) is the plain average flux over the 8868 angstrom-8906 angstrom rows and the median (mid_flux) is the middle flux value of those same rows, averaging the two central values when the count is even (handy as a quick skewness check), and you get -0.004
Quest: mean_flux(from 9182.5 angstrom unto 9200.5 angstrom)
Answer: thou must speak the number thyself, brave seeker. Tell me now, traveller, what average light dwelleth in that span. 3.25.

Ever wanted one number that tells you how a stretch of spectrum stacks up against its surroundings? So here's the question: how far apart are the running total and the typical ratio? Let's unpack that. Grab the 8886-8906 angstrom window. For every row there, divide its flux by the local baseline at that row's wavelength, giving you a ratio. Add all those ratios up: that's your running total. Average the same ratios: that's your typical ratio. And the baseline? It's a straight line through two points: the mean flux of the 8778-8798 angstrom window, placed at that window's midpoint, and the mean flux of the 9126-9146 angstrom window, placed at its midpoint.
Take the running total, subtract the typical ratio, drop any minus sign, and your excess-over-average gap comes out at 6.07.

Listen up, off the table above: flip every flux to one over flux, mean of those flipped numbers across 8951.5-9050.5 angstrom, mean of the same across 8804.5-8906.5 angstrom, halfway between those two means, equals 0.314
